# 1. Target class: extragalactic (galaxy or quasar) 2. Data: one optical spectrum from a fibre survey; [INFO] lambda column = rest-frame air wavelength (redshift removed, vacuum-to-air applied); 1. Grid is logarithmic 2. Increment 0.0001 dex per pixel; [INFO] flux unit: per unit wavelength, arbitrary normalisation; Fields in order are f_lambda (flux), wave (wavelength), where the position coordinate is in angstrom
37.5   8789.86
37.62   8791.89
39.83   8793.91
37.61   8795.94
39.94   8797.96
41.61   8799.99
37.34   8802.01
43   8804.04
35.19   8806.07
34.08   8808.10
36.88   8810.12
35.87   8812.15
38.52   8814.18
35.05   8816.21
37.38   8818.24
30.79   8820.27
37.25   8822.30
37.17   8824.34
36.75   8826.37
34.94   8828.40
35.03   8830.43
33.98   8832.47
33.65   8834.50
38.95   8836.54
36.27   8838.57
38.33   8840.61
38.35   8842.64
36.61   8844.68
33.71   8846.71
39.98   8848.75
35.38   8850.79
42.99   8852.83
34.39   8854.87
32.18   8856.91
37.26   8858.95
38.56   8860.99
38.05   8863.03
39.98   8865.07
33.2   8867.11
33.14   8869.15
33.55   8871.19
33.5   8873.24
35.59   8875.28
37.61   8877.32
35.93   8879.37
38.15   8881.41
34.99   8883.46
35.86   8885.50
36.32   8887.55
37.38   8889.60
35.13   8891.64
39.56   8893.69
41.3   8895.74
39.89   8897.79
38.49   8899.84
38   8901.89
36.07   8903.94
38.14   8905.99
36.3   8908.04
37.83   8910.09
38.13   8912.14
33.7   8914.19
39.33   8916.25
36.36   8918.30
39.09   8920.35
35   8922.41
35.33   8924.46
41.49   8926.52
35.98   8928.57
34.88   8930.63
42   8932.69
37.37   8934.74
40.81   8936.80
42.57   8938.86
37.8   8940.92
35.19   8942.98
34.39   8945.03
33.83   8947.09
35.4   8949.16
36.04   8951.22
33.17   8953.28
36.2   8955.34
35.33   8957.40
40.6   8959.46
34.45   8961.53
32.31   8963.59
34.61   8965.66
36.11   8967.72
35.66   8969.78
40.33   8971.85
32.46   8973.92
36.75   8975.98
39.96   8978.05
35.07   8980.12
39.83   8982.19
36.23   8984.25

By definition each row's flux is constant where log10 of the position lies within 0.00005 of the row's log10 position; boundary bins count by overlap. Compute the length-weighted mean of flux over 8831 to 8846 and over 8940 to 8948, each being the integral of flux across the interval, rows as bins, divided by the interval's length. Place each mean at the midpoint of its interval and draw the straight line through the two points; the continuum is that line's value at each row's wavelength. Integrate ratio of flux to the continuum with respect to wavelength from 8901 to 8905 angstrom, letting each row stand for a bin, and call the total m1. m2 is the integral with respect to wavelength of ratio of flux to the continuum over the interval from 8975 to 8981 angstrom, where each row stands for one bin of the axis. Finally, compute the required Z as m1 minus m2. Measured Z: -2.3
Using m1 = 4.1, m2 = 6.4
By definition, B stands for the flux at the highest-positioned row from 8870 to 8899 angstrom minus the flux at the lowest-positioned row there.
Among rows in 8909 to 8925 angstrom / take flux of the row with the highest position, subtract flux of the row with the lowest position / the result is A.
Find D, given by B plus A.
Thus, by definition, 4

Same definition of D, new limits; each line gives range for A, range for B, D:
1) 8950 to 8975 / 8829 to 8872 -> -5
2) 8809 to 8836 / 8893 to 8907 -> -5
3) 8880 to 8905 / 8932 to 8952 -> -8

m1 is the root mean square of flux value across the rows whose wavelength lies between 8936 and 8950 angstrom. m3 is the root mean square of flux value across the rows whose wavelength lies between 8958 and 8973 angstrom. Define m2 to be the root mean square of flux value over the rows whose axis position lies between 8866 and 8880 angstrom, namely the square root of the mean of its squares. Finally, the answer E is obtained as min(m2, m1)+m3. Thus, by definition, 71.1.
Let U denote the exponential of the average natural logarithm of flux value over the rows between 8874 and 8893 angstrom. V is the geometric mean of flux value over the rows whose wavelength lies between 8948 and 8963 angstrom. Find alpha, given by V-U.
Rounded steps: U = 36.31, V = 35.8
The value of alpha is -0.5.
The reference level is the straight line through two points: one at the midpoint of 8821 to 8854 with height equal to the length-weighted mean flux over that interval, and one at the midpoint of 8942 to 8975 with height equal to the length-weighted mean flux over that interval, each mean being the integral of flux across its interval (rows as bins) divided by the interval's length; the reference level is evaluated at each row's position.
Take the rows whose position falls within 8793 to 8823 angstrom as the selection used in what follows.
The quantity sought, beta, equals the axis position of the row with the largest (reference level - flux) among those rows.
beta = 8820.27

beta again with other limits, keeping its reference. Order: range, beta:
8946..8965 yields 8963.59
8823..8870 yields 8856.91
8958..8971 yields 8963.59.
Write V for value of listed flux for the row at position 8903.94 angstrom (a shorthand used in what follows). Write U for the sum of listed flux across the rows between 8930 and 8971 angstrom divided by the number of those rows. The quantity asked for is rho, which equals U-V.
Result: 0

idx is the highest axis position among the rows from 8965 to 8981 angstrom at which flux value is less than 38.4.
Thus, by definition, 8980.12 angstrom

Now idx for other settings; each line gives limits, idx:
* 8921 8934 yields 8930.63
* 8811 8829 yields 8828.40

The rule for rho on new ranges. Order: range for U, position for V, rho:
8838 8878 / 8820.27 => 6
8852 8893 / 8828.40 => 1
